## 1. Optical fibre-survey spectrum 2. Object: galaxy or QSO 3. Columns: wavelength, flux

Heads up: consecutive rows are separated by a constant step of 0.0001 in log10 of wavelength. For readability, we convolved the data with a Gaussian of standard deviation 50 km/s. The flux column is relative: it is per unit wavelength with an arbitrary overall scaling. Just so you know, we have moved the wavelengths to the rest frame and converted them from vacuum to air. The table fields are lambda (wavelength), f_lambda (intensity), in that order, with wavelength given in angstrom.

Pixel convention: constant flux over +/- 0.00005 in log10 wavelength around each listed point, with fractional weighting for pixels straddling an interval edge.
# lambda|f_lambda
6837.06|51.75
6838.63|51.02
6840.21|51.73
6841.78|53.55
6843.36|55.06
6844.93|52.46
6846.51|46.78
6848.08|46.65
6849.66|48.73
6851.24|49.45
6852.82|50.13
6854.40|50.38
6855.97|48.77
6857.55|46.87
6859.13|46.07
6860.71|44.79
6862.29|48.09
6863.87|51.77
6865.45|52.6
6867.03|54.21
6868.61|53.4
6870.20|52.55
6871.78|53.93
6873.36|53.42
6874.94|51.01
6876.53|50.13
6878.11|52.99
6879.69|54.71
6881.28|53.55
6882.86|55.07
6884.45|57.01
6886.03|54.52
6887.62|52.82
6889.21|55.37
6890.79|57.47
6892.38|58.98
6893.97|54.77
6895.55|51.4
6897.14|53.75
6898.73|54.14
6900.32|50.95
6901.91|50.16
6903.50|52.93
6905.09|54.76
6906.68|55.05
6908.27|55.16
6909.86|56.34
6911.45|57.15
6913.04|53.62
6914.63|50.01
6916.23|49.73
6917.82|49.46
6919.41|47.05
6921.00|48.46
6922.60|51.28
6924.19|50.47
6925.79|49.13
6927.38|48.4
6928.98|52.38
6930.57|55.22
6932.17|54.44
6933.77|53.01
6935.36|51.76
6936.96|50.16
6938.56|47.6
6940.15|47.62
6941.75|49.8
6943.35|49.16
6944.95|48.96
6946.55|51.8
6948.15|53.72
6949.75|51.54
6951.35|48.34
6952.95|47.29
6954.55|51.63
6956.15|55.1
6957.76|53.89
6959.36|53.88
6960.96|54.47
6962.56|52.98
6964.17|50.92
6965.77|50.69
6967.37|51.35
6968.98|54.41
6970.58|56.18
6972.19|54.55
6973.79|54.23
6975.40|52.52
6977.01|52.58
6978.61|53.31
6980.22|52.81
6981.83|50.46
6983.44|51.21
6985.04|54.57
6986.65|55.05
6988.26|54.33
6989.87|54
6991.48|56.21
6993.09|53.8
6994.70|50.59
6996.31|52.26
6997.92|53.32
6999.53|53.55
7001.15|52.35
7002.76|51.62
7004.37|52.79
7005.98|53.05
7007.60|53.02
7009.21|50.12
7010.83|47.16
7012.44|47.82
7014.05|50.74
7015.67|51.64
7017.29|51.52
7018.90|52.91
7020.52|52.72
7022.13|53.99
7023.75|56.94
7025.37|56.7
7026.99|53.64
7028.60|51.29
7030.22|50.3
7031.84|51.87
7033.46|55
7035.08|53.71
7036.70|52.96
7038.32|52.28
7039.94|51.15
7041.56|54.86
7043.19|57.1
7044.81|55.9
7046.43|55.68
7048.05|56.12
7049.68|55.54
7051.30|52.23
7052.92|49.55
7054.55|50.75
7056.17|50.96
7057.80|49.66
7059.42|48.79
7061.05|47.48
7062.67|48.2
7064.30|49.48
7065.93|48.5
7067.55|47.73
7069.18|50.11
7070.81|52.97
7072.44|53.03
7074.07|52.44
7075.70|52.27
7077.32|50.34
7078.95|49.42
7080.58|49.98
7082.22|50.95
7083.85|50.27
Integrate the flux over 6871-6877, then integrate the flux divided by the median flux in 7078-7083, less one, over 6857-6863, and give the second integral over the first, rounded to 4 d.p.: -0.0014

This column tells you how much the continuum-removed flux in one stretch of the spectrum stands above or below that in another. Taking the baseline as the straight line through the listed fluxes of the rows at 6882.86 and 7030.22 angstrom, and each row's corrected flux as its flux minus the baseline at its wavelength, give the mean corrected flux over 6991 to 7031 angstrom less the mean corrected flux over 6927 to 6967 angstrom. 3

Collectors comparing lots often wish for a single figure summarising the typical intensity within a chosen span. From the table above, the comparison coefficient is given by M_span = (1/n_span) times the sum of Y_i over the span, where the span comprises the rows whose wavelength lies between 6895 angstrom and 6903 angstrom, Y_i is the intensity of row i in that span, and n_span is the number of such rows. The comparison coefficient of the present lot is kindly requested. 52.1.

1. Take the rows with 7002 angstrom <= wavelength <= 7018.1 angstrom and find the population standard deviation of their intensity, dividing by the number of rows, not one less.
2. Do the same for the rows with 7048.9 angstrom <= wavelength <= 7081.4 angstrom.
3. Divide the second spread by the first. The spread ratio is 1.0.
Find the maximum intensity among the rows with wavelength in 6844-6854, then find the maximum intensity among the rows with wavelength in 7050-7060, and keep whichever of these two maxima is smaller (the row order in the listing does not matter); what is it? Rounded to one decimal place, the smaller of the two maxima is 52.2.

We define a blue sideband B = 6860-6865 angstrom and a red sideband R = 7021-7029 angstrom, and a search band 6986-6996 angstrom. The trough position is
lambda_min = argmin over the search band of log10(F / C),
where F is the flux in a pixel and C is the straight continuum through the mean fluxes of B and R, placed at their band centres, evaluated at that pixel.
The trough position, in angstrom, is 6994.70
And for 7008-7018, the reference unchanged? 7010.83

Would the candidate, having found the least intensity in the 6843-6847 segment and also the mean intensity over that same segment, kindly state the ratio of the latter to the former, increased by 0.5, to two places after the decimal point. 1.60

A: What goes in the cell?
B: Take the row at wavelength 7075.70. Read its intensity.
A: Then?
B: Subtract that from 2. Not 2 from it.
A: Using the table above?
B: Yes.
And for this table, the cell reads -50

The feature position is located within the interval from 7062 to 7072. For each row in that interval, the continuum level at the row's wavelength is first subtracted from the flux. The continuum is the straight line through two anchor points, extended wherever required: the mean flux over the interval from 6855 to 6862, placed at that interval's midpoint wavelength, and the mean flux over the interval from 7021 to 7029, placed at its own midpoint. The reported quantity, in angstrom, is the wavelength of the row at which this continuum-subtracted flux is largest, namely 7070.81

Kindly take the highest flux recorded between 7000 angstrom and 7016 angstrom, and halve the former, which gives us 26.5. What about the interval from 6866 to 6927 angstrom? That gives 29.5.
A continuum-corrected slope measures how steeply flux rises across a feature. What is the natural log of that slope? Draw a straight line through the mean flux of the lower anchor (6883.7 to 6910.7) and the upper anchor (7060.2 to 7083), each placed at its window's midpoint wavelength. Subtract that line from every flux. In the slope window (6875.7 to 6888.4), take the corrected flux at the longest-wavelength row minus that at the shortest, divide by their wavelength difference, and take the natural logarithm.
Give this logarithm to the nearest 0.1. -1.3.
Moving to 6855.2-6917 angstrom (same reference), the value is -3.2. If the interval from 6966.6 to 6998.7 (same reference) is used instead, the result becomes -2.4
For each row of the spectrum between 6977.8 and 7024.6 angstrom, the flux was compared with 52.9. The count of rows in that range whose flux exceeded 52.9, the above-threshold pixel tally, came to 14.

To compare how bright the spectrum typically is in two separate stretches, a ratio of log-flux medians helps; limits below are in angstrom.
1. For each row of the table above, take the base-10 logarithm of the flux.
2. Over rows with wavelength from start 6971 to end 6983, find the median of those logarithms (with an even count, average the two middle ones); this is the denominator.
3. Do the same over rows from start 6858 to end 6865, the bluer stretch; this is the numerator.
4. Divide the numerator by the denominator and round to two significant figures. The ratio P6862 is 0.97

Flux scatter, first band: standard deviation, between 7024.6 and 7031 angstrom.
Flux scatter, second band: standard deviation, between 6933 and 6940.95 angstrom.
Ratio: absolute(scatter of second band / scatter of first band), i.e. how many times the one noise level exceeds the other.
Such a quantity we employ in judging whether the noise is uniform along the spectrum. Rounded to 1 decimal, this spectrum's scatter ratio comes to 0.9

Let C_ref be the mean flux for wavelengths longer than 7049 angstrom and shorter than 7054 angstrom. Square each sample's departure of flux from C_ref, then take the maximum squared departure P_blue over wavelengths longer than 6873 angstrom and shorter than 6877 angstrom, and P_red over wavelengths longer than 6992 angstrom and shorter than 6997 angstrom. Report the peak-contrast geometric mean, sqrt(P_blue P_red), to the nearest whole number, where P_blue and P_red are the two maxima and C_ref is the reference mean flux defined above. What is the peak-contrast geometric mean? 4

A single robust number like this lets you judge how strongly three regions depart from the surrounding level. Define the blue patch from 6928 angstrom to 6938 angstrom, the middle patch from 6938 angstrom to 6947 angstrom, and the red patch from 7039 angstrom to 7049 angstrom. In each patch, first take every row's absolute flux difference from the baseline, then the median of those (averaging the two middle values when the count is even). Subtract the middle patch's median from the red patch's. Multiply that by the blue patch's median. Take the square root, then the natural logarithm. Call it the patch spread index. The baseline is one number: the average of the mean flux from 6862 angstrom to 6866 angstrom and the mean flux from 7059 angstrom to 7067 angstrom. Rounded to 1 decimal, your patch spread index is 1.3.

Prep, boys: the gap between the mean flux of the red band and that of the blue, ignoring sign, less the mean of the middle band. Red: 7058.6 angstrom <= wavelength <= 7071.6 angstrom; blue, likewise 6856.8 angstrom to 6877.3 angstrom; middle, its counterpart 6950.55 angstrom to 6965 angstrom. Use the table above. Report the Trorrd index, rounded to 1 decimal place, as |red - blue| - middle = -50.5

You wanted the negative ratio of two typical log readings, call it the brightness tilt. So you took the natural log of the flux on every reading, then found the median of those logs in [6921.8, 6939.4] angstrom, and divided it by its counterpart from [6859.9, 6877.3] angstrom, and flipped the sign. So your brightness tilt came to -0.99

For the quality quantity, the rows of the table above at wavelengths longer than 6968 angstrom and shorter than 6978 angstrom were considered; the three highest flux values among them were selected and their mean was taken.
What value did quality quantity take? 55.0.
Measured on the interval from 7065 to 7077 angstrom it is 52.8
